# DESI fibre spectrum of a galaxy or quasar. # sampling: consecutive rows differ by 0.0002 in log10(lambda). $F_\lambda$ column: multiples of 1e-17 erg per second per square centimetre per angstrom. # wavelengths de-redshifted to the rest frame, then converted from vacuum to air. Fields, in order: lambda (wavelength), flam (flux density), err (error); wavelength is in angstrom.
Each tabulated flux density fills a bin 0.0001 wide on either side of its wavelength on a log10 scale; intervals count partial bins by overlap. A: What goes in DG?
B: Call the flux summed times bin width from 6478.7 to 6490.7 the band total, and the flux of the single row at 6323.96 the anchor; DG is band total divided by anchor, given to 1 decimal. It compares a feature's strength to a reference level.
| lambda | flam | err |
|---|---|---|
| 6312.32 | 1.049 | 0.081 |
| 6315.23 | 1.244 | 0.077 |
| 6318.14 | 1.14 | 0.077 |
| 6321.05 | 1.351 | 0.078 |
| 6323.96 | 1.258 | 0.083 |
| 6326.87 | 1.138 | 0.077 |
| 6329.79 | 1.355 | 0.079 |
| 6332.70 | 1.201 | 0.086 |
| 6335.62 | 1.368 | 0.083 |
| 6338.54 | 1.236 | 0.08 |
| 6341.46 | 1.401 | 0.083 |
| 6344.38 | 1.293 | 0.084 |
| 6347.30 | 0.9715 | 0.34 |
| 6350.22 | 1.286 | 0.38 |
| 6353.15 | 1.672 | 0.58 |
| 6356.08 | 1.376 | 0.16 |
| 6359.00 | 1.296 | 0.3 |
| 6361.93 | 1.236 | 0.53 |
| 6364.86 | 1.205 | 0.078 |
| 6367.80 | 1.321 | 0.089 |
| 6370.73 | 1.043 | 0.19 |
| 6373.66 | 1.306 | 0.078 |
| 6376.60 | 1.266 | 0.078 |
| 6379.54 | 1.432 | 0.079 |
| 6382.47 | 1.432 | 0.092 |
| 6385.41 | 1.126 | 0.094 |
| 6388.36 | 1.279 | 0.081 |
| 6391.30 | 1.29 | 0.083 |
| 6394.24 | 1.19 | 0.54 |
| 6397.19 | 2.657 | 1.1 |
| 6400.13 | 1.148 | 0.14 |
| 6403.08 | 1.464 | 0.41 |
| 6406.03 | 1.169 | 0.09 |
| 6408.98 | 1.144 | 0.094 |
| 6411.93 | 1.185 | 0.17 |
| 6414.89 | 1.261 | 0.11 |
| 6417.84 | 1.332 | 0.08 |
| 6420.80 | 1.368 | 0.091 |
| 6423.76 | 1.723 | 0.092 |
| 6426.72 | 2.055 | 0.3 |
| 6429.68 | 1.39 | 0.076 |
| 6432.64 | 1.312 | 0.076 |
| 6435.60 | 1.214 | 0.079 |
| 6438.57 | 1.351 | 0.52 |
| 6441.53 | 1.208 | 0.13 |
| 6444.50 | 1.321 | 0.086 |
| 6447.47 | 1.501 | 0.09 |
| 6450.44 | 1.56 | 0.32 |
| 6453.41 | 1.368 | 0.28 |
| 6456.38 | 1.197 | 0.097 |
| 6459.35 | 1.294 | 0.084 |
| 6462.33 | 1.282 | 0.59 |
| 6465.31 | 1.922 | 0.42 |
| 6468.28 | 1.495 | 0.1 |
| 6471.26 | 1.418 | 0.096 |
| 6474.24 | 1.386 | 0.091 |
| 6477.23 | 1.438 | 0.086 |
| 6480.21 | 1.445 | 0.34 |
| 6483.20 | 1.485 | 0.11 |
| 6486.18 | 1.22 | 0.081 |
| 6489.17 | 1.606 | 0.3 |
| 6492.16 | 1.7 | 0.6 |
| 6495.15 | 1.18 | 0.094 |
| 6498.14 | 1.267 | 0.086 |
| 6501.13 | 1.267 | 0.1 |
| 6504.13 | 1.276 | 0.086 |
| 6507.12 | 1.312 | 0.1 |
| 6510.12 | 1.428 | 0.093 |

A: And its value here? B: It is 13.7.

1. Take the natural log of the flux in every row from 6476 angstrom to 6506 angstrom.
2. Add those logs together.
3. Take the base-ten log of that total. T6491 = 0.5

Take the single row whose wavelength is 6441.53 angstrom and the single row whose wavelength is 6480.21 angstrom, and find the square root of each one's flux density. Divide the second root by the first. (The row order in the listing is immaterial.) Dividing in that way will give 1.09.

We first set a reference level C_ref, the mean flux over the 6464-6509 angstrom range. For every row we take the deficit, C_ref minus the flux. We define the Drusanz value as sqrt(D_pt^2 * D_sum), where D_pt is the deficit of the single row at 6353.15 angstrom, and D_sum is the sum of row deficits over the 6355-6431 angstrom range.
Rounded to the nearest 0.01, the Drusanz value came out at 0.29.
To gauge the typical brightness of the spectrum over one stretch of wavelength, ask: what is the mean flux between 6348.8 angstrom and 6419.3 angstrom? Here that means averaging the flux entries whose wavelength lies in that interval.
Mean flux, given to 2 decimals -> 1.34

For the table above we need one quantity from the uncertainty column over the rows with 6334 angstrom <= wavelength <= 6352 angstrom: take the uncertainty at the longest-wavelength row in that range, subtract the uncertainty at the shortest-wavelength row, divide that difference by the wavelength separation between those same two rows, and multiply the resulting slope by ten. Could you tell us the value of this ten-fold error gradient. 0.20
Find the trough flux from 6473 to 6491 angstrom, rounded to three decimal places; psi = 1.220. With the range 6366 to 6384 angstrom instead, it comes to 1.043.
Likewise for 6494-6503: 1.180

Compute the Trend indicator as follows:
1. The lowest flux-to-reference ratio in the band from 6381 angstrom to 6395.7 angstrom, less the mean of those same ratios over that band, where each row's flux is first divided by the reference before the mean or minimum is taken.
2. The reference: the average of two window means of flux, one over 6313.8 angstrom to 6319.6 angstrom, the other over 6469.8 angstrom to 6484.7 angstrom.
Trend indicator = -0.105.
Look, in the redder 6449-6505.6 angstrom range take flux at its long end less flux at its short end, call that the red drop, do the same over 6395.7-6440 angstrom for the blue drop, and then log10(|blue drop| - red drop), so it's 0.20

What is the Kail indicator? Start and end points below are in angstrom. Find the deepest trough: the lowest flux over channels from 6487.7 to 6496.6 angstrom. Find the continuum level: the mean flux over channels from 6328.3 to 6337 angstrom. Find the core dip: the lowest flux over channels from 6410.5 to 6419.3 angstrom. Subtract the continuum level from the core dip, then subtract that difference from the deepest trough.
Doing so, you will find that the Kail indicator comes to 1.30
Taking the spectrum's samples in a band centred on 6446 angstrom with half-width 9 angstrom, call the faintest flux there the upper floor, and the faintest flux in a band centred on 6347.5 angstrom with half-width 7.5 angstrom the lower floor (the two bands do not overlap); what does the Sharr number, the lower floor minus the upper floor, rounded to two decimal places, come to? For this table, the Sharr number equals -0.24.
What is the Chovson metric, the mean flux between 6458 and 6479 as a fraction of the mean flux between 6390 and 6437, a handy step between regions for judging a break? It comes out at 1.02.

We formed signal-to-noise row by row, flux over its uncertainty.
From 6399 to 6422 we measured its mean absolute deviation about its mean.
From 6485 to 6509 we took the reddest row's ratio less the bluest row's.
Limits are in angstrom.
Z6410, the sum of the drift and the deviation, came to 2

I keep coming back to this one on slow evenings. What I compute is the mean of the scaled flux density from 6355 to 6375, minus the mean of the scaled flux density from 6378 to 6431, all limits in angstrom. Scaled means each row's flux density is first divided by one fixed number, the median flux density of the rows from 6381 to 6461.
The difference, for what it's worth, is -0.13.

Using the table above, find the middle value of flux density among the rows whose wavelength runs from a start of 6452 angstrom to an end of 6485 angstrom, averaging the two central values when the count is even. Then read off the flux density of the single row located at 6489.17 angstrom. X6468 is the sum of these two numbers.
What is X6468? 3.02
